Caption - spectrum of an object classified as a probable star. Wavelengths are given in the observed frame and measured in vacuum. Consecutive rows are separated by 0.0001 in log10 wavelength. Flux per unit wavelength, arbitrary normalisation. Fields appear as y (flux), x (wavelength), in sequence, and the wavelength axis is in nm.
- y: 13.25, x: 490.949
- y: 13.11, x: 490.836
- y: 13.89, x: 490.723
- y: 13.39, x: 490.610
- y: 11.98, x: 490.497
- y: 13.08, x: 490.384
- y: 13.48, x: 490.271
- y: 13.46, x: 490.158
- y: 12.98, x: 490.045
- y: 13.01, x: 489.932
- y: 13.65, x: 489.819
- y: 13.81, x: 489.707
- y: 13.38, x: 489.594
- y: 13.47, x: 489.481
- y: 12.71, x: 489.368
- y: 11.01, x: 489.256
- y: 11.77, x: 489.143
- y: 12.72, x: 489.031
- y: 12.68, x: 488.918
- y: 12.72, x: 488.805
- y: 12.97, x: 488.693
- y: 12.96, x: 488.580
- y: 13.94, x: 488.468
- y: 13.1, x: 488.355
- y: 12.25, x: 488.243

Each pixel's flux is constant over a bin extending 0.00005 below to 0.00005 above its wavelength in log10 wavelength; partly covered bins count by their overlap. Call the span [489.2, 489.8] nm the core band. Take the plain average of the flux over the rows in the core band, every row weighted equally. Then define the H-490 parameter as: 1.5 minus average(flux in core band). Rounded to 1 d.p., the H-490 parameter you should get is -11.4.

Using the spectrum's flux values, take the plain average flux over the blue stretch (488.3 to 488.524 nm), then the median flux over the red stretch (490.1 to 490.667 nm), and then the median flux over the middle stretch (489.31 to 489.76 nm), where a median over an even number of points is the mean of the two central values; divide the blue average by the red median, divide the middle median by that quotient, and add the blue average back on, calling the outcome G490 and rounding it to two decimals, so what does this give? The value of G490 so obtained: 26.82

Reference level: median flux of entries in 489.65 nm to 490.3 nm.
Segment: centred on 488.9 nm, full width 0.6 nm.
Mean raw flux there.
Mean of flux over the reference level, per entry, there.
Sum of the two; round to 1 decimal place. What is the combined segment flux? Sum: 13.5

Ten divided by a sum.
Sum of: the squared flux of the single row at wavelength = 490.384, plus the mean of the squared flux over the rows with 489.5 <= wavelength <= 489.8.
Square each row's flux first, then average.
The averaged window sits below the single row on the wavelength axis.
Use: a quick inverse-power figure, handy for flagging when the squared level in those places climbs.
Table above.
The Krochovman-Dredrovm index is 0.0281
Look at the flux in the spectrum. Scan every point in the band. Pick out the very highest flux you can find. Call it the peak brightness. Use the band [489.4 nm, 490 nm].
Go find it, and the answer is 13.81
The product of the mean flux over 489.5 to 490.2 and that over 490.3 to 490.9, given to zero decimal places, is 175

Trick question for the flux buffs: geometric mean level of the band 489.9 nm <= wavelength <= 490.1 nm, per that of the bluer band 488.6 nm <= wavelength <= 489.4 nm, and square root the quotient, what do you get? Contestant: 1.03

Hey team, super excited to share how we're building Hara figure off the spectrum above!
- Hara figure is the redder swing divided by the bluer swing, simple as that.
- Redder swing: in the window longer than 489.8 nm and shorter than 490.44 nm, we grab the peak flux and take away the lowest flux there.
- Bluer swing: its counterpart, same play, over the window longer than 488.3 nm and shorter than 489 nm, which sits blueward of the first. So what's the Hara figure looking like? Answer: 0.53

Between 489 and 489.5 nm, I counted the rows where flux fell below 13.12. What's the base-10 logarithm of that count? 0.60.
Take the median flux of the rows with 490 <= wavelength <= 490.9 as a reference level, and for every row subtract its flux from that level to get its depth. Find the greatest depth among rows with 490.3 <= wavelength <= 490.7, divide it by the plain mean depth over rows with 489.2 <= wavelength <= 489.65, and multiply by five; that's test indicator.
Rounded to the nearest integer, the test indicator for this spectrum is 10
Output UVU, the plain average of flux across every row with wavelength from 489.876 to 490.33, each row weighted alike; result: 13.2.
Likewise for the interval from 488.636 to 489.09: 12.8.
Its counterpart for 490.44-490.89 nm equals 13.1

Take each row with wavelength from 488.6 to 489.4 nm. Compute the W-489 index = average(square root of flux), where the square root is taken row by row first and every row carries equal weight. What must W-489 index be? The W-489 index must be 3.52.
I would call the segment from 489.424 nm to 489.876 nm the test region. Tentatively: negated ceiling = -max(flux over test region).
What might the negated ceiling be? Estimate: -13.8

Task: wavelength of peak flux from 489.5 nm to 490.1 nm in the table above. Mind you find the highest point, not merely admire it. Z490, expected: 489.707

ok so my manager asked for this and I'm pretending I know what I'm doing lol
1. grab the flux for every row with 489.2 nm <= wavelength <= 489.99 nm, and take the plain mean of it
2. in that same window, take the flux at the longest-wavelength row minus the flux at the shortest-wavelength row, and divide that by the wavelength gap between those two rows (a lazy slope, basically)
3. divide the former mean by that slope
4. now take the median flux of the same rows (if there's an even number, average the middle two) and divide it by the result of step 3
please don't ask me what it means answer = 3.0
